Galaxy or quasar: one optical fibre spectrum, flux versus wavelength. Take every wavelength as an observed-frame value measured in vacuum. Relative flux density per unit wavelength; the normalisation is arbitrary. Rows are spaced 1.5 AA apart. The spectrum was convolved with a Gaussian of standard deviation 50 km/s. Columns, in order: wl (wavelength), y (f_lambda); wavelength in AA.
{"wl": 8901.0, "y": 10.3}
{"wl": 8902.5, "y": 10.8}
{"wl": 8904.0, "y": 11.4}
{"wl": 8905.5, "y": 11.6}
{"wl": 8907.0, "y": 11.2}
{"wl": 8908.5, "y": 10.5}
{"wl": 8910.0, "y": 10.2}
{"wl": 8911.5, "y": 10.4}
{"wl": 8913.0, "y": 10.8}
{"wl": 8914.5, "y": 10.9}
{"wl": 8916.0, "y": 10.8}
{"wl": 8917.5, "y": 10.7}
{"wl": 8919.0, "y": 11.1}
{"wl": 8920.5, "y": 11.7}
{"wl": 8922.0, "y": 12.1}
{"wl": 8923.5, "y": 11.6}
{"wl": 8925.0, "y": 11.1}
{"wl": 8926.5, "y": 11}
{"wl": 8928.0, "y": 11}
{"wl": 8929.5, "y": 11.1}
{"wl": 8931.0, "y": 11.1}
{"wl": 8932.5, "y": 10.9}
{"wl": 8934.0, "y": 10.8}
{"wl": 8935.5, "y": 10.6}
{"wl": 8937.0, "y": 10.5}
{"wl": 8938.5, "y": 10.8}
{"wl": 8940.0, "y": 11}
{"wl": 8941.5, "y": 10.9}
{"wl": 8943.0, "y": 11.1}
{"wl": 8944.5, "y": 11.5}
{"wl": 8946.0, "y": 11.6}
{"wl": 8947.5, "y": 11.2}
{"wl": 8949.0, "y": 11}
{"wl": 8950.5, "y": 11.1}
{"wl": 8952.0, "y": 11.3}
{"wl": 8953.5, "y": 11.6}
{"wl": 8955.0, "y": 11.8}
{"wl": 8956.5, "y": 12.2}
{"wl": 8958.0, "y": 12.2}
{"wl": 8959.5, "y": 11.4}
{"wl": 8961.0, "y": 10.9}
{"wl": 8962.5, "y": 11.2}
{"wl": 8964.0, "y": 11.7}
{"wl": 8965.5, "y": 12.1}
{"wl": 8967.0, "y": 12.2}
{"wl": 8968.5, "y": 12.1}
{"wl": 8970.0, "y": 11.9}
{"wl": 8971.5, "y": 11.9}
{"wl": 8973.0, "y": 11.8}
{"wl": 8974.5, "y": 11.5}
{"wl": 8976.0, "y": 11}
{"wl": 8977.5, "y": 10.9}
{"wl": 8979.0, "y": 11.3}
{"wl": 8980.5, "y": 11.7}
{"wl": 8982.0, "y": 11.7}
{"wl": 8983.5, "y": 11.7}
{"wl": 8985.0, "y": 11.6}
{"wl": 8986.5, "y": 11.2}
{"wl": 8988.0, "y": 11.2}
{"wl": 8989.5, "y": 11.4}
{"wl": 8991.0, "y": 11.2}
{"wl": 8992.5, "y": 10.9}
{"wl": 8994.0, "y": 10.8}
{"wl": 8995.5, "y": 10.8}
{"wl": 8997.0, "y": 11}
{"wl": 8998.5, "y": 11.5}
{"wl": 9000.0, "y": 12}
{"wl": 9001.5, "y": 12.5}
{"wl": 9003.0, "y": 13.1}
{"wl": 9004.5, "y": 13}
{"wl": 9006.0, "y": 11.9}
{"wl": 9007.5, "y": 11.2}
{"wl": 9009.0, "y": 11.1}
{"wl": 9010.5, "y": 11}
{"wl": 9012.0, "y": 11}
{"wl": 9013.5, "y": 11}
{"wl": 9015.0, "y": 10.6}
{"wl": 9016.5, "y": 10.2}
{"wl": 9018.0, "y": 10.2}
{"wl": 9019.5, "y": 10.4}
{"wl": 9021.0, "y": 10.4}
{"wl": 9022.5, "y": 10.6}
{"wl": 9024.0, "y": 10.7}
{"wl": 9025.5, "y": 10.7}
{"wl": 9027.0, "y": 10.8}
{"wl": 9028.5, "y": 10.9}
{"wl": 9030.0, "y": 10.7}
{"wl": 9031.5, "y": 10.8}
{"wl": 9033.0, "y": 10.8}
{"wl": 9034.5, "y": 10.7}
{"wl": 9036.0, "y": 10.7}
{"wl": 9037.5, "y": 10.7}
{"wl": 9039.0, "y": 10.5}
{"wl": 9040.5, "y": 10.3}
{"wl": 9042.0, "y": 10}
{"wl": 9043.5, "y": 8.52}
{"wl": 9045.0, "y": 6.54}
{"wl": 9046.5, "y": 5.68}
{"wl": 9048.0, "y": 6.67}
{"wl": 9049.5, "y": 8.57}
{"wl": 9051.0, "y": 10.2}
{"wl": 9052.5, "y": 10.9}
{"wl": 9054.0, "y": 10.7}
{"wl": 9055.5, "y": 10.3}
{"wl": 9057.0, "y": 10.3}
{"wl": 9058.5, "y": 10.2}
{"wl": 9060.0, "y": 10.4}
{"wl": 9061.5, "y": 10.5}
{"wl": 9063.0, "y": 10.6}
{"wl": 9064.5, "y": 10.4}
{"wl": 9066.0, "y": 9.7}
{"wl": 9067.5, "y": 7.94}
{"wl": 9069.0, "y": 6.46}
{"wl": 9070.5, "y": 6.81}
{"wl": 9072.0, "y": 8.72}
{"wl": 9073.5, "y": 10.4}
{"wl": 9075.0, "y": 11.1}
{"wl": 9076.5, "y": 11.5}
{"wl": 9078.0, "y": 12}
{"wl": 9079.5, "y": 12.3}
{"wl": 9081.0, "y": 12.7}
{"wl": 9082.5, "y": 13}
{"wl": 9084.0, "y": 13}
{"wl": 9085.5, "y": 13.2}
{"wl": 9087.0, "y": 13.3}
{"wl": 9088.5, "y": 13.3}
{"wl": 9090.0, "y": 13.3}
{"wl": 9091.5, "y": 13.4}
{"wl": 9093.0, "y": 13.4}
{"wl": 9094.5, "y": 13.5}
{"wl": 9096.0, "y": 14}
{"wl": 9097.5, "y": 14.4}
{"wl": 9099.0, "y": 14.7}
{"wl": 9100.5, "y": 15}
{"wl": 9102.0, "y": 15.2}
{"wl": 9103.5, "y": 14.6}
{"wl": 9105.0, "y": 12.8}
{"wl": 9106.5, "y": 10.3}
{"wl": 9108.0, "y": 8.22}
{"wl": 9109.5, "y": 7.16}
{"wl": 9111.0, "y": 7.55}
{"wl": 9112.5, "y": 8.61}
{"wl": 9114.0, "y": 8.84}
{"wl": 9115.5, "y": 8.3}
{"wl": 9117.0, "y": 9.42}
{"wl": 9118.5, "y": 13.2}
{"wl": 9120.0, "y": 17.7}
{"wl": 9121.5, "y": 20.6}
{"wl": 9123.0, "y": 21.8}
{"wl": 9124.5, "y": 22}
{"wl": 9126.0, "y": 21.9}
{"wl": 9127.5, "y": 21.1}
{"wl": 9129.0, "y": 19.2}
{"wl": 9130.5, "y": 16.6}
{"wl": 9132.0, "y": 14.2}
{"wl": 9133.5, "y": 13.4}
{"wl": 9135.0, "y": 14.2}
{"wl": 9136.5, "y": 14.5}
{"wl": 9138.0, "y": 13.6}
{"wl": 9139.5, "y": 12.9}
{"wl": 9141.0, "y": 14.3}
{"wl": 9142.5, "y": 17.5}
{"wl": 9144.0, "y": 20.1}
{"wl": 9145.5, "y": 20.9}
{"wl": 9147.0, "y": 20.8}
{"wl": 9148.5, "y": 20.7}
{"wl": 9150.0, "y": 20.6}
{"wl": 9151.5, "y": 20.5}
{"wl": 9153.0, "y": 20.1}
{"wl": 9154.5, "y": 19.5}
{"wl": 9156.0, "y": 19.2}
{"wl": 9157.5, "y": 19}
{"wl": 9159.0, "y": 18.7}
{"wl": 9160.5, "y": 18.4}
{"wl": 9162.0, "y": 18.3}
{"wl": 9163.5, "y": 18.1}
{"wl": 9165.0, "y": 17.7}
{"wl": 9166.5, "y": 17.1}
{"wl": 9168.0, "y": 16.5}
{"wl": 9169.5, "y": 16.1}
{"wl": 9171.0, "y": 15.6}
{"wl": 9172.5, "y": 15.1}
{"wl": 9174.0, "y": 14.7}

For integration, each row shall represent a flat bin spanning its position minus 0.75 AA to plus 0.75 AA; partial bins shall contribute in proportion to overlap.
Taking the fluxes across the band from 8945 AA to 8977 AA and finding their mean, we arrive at 11.6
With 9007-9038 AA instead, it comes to 10.7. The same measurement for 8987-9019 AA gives 11.3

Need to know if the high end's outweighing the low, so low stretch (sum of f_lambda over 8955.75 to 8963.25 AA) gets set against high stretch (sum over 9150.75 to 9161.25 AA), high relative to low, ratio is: 2.3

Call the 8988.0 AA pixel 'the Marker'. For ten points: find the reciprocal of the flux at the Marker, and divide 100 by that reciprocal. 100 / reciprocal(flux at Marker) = 1120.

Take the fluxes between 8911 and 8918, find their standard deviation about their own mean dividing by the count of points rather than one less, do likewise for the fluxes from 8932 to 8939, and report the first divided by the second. 1.2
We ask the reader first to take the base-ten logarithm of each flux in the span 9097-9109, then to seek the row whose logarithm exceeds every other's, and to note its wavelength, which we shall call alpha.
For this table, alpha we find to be 9102.0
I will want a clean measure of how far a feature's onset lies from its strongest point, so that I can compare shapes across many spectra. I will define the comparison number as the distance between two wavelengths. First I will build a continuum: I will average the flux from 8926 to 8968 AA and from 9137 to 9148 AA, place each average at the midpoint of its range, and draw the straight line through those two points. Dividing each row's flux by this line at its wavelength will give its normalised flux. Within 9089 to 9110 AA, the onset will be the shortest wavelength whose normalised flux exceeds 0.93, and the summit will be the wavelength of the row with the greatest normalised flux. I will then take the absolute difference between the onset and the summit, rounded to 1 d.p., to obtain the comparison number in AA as 1.5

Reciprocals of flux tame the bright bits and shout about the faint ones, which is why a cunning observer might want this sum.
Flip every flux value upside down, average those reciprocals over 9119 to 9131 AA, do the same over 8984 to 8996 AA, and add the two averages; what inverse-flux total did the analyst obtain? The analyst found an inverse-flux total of 0.140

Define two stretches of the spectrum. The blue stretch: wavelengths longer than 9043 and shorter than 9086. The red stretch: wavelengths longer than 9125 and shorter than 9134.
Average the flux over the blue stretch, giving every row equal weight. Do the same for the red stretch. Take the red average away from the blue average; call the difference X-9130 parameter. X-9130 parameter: -8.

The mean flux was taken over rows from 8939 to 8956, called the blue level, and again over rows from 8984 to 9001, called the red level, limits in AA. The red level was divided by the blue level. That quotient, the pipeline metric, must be 1.0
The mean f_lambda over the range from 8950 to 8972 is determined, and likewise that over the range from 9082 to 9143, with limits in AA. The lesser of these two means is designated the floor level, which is 11.7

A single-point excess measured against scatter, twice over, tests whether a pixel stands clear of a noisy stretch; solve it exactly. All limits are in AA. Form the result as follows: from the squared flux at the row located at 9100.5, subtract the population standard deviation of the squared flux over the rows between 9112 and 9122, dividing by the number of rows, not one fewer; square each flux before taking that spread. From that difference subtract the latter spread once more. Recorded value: -36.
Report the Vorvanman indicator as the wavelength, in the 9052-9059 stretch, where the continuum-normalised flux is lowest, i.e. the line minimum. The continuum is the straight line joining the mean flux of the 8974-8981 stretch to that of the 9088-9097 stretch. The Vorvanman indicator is 9058.5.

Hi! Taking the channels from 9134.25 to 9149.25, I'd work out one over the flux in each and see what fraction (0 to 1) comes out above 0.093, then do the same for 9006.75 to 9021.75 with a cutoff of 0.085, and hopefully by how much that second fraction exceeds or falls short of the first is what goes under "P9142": 1.0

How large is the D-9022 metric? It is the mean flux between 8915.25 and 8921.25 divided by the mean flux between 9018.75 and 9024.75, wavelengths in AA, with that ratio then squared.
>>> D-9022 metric 1.1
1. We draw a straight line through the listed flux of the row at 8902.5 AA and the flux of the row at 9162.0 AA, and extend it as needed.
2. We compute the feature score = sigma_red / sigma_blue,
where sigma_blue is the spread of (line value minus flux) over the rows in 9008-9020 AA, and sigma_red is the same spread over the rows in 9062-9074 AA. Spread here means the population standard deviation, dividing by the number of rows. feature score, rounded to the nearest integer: 4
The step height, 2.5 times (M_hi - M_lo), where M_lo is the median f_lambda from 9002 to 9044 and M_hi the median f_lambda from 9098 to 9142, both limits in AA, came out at 9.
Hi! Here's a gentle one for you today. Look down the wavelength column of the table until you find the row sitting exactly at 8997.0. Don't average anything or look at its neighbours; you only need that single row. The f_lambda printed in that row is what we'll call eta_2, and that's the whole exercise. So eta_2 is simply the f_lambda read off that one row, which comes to 11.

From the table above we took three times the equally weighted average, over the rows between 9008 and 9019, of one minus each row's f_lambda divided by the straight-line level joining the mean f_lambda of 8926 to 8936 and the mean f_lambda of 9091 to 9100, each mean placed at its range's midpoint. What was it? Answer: 0.4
